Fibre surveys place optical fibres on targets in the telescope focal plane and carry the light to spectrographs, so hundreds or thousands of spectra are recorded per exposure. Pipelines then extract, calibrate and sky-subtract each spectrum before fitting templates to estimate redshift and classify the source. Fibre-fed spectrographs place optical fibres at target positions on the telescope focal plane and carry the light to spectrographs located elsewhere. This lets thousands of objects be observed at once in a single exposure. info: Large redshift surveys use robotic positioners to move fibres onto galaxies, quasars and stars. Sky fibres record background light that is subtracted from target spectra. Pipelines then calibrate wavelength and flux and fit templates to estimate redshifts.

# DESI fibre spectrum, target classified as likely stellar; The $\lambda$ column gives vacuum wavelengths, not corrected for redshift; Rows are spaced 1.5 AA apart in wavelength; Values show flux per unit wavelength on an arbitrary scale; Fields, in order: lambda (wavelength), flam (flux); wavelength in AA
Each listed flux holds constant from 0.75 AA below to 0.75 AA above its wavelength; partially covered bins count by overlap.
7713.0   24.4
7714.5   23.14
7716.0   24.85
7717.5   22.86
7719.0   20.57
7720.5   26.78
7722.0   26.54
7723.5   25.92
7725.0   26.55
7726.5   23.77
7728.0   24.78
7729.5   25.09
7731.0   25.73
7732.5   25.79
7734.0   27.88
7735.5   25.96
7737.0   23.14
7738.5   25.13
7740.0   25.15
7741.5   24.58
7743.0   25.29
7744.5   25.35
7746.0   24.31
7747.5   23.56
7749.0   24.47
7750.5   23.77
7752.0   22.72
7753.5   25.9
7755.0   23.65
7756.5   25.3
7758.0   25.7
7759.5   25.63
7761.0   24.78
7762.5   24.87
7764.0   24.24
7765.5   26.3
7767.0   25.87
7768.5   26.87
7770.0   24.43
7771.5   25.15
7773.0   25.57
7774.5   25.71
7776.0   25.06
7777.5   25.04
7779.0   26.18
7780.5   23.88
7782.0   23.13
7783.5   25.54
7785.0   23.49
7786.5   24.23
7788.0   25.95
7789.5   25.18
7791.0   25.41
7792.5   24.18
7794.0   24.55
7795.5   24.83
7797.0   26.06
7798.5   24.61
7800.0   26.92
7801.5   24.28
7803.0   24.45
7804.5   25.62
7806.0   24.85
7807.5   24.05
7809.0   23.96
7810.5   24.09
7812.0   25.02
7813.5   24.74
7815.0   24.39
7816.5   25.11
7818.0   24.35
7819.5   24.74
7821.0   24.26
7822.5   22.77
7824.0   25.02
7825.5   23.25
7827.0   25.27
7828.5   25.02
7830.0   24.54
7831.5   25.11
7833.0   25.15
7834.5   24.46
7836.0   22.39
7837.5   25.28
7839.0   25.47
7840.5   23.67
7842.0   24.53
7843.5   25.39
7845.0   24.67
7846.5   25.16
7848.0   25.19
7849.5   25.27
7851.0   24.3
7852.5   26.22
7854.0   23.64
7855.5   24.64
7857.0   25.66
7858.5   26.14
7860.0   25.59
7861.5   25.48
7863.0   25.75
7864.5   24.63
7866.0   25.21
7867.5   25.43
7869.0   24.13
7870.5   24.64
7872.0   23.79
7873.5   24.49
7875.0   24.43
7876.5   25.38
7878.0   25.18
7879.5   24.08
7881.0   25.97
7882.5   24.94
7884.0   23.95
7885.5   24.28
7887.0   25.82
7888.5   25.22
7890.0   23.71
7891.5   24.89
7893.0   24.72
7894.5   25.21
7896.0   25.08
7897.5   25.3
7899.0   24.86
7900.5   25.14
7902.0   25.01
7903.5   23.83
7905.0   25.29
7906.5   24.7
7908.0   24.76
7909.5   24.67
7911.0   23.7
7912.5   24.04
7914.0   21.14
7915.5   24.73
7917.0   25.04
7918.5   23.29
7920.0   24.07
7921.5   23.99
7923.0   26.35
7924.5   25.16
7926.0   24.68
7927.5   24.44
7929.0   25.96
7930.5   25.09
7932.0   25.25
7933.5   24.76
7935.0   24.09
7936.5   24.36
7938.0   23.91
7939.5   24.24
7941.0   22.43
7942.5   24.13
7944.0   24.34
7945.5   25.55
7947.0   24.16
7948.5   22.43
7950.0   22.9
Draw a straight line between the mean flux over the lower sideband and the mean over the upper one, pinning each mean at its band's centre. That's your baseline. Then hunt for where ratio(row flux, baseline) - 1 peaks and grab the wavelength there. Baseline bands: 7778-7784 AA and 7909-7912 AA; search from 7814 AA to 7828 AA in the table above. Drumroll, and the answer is 7827.0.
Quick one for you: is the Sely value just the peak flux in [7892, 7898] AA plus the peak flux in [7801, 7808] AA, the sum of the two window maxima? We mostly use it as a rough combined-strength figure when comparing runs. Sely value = 50.9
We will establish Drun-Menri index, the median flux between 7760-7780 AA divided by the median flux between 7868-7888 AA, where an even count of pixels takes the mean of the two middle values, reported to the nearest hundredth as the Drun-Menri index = 1.03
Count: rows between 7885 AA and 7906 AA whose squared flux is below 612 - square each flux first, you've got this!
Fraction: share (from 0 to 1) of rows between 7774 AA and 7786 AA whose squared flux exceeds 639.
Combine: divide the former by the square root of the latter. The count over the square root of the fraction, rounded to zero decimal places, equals 7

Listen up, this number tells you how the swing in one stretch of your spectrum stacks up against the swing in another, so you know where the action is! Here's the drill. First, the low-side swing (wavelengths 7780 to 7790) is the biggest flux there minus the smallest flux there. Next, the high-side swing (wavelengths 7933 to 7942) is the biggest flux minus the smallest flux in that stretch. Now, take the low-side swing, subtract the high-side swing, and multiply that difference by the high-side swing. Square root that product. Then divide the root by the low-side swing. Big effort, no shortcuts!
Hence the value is 0.379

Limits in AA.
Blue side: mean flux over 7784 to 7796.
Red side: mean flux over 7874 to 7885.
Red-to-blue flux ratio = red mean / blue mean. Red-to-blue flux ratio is 1.00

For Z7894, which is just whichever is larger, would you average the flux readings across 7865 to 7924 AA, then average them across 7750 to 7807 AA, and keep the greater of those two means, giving 25.00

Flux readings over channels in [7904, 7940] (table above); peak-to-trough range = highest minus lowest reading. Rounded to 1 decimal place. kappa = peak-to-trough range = 5.2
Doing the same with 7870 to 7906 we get 2.3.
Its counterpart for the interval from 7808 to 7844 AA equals 3.1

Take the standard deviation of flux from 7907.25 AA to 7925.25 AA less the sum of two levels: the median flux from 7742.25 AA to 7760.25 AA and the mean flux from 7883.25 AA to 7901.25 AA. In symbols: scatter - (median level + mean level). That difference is -48.5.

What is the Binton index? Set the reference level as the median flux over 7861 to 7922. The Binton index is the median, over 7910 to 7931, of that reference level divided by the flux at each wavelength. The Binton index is 1.01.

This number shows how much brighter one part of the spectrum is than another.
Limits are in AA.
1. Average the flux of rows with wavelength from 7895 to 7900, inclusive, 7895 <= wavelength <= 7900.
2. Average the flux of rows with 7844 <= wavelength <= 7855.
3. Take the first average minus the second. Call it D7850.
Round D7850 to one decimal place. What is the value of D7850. 0.2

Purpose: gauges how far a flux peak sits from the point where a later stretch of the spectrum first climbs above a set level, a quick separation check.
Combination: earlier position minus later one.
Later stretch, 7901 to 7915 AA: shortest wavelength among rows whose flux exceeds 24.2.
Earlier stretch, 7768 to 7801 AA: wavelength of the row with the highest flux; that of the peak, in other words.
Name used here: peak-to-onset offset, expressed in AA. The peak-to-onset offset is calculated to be -102.0 AA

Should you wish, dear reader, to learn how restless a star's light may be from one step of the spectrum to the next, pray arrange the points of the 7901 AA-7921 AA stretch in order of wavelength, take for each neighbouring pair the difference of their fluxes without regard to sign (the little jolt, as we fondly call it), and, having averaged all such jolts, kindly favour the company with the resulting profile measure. 1.17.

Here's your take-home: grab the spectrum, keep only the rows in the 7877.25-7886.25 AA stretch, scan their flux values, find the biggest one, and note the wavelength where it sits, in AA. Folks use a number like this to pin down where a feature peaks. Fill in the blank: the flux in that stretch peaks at 7881.0 AA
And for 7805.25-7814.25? 7812.0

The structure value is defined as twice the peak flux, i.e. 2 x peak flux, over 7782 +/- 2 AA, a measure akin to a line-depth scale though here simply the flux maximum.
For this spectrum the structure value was 51.1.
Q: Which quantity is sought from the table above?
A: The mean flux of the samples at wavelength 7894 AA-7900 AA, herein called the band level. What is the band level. 25.1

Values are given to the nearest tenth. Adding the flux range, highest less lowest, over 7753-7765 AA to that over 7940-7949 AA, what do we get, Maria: 5.4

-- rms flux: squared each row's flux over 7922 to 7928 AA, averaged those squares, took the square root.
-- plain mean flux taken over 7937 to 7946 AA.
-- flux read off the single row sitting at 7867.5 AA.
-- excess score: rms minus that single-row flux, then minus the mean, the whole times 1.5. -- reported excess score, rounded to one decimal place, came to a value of -36.5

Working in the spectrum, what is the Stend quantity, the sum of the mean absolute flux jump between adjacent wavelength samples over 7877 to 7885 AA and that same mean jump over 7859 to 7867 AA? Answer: 1.77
